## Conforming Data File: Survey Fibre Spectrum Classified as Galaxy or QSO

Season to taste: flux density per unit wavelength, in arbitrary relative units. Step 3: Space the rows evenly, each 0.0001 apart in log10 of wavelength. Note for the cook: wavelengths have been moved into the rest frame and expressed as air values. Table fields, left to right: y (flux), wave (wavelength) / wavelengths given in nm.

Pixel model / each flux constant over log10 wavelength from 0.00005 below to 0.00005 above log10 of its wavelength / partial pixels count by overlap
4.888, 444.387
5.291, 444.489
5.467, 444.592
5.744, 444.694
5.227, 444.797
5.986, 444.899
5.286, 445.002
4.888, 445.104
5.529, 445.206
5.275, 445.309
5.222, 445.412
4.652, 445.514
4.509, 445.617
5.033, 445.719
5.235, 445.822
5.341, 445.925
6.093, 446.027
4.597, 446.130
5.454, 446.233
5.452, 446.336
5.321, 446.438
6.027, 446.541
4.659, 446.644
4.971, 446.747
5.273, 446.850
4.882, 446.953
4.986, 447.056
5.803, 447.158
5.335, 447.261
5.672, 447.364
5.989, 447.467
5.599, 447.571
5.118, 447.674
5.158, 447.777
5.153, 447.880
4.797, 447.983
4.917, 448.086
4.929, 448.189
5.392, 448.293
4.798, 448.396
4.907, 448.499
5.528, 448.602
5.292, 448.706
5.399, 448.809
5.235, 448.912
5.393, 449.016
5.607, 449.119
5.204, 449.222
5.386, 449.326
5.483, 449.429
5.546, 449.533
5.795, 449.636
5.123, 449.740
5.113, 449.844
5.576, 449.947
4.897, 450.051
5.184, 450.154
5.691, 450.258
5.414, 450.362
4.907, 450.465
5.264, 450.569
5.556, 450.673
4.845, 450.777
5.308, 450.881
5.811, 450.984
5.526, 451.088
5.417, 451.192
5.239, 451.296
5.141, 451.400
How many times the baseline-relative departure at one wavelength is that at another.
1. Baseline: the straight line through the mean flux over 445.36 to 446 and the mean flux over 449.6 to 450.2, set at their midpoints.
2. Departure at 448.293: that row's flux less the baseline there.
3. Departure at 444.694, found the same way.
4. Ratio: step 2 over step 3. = 0.3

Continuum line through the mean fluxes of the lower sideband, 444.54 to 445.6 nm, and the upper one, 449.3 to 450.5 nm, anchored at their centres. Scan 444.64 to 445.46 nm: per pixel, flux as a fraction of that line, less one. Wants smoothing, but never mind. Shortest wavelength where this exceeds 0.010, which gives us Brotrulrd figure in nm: 444.694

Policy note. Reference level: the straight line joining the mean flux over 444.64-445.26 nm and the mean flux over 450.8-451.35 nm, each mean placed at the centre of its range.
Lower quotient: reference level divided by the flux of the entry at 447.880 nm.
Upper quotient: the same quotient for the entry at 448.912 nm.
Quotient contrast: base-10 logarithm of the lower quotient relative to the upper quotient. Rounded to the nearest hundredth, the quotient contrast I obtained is 0.01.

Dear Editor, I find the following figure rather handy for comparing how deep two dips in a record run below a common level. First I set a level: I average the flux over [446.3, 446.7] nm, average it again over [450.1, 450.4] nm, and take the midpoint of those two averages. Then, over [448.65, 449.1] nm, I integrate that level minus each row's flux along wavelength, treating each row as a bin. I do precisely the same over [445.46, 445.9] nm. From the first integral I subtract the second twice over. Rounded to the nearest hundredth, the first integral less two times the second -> -0.42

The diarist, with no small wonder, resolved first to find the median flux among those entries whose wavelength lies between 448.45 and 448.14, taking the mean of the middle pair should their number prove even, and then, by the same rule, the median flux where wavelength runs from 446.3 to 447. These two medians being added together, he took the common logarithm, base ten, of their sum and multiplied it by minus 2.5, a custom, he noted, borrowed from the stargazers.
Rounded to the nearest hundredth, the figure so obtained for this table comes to -2.52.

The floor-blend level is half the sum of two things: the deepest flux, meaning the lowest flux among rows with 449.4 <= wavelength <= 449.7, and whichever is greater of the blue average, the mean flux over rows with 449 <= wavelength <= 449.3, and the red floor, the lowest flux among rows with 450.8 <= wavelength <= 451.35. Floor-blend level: 5.4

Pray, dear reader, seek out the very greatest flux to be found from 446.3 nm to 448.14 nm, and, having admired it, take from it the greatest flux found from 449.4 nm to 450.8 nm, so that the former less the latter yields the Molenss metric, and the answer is 0.2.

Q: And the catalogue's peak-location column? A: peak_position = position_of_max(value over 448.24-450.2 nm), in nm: 449.636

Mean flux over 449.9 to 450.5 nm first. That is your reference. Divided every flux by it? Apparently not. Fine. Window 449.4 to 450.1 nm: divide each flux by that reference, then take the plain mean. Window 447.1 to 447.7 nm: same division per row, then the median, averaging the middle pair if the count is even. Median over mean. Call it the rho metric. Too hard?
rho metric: 1.05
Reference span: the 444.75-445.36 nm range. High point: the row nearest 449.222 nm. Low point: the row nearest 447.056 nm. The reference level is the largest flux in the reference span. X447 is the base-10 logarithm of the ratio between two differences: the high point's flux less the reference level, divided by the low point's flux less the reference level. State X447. -0.11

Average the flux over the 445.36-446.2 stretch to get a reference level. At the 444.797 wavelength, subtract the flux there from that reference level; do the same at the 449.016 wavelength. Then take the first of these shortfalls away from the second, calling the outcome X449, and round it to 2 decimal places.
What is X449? -0.17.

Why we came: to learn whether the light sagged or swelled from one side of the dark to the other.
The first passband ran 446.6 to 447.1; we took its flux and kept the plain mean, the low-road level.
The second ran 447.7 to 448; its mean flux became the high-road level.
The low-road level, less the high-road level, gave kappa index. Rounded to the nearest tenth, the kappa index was -0.1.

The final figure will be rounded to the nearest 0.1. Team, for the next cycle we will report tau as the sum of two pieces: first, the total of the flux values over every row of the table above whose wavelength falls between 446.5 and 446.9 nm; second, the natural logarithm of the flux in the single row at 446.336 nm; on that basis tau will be 22.6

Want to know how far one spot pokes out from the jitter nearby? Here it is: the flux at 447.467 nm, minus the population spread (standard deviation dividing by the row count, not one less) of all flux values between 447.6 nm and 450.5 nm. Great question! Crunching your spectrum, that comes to 5.71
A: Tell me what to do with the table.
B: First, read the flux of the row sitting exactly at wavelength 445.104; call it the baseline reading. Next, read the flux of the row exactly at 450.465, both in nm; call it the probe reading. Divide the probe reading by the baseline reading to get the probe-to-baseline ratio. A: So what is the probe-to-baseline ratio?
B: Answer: 1.00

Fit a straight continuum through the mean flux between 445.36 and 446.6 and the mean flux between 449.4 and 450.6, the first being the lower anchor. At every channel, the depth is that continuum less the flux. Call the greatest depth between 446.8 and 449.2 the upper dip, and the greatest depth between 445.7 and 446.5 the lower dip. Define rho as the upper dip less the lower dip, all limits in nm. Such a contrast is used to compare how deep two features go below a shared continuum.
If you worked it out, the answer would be -0.15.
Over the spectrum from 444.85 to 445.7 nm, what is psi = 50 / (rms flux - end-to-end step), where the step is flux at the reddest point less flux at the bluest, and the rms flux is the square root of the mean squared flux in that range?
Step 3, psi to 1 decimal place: 7.5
